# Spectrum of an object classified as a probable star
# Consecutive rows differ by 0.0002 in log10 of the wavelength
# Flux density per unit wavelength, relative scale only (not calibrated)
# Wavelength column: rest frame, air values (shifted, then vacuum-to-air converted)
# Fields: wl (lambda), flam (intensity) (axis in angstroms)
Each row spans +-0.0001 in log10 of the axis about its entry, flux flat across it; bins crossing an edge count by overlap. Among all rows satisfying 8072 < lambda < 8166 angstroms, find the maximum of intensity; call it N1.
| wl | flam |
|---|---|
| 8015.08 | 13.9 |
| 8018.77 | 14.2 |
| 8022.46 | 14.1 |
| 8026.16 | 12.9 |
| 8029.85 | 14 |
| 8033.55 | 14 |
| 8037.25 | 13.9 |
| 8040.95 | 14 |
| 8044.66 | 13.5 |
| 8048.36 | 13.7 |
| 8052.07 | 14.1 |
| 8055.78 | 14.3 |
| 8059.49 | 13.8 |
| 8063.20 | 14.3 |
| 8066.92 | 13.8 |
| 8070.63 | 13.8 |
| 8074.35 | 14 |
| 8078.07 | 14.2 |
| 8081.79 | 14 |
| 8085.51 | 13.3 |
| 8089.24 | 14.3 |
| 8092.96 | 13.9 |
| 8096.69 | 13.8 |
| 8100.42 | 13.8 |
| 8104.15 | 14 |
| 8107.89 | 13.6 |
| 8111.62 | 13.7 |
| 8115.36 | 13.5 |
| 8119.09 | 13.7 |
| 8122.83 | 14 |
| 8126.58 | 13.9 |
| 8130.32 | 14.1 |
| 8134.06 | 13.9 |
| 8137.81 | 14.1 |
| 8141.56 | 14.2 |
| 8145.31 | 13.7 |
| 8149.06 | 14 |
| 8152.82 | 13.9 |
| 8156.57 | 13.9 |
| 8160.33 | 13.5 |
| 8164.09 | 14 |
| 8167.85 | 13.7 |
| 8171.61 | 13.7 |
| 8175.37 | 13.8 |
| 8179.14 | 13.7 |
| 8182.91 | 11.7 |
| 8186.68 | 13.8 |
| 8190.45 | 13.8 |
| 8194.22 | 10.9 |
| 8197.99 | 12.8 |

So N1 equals 14.3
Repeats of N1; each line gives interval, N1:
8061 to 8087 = 14.3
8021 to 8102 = 14.3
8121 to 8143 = 14.2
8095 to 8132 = 14.1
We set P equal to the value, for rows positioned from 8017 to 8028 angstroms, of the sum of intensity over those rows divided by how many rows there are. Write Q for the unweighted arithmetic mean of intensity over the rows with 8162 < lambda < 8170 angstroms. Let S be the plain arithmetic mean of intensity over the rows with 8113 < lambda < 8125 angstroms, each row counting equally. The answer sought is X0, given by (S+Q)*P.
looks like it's 379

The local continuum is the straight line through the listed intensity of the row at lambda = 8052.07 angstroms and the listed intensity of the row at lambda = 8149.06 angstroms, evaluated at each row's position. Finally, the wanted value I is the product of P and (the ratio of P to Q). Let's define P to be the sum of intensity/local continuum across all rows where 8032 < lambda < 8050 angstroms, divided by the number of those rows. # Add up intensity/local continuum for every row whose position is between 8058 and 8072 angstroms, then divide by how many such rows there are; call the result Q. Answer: 0.97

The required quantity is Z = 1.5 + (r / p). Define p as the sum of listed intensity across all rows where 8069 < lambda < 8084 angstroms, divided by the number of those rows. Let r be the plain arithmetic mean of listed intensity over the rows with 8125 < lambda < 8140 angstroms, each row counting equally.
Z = 2.50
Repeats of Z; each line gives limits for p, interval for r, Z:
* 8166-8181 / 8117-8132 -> 2.51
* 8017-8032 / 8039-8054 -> 2.50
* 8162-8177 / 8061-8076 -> 2.51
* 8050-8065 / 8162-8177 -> 2.48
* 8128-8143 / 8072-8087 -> 2.49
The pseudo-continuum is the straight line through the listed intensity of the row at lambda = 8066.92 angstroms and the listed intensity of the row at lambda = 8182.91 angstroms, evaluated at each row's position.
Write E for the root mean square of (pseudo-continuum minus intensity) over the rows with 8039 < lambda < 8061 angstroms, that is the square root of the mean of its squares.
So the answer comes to 0.4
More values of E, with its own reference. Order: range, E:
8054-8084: 0.4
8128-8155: 1.5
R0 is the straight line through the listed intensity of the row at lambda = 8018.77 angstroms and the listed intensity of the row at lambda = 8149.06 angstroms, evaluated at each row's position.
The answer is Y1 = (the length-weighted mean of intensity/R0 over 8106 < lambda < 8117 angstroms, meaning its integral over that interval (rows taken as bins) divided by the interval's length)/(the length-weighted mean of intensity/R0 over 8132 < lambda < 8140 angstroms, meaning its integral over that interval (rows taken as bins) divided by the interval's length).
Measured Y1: 0.97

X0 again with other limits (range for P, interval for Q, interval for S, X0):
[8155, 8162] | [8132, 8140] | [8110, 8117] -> 378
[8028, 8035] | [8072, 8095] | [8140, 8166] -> 390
